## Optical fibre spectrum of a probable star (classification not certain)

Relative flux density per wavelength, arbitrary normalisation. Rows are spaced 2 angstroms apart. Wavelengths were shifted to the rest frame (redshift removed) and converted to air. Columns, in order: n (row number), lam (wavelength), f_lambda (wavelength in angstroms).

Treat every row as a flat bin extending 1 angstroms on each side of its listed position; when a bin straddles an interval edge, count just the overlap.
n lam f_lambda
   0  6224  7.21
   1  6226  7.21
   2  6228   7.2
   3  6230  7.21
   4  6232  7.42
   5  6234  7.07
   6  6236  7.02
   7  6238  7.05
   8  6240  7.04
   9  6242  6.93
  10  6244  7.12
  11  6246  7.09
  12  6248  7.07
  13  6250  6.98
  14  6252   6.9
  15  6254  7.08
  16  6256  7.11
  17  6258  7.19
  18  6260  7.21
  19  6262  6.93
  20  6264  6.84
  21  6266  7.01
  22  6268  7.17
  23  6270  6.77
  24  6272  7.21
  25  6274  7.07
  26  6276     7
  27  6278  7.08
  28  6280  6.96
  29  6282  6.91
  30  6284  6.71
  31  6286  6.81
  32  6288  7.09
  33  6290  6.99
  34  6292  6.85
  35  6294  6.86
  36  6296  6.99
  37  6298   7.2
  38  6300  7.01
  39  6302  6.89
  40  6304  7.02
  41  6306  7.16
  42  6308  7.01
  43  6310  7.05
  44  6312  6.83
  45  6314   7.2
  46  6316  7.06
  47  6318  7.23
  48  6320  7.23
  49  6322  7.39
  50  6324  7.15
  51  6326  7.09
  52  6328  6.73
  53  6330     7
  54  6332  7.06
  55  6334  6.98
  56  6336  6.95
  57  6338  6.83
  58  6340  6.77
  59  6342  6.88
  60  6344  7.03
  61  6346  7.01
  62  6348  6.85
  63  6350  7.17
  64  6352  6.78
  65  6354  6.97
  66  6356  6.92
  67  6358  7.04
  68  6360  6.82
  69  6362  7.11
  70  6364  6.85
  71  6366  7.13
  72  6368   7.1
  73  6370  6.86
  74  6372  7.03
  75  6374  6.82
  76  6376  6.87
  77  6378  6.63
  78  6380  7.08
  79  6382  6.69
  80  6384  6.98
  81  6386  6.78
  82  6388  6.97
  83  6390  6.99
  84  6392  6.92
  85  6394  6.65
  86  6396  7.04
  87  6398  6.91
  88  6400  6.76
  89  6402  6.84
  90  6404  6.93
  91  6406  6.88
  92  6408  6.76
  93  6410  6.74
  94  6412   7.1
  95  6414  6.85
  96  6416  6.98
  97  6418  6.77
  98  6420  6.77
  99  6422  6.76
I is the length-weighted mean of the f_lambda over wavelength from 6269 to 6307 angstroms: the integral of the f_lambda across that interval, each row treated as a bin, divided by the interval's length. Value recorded 6.98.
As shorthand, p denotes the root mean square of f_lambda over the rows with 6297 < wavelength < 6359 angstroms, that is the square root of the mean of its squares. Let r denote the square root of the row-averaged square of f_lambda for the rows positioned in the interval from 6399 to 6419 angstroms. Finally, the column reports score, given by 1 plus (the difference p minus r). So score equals 1.16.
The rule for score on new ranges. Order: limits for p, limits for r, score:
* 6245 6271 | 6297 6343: 1.00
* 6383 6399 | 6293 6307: 0.89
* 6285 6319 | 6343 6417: 1.10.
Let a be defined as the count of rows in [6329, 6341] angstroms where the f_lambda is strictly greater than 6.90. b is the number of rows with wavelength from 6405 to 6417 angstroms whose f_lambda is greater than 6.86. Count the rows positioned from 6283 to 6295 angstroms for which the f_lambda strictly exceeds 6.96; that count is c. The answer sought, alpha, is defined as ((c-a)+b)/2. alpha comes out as 0.5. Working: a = 4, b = 3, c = 2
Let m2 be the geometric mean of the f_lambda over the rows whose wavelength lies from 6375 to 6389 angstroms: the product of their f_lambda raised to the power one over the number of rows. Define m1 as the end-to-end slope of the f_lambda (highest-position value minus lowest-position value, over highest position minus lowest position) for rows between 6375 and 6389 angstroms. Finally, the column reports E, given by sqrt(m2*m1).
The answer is 0.24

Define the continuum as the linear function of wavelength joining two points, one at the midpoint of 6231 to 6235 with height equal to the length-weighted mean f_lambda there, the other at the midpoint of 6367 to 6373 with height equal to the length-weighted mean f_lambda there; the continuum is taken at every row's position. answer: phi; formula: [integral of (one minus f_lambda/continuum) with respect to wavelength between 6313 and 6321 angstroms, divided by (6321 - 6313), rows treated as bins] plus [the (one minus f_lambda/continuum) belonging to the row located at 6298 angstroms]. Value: -0.023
